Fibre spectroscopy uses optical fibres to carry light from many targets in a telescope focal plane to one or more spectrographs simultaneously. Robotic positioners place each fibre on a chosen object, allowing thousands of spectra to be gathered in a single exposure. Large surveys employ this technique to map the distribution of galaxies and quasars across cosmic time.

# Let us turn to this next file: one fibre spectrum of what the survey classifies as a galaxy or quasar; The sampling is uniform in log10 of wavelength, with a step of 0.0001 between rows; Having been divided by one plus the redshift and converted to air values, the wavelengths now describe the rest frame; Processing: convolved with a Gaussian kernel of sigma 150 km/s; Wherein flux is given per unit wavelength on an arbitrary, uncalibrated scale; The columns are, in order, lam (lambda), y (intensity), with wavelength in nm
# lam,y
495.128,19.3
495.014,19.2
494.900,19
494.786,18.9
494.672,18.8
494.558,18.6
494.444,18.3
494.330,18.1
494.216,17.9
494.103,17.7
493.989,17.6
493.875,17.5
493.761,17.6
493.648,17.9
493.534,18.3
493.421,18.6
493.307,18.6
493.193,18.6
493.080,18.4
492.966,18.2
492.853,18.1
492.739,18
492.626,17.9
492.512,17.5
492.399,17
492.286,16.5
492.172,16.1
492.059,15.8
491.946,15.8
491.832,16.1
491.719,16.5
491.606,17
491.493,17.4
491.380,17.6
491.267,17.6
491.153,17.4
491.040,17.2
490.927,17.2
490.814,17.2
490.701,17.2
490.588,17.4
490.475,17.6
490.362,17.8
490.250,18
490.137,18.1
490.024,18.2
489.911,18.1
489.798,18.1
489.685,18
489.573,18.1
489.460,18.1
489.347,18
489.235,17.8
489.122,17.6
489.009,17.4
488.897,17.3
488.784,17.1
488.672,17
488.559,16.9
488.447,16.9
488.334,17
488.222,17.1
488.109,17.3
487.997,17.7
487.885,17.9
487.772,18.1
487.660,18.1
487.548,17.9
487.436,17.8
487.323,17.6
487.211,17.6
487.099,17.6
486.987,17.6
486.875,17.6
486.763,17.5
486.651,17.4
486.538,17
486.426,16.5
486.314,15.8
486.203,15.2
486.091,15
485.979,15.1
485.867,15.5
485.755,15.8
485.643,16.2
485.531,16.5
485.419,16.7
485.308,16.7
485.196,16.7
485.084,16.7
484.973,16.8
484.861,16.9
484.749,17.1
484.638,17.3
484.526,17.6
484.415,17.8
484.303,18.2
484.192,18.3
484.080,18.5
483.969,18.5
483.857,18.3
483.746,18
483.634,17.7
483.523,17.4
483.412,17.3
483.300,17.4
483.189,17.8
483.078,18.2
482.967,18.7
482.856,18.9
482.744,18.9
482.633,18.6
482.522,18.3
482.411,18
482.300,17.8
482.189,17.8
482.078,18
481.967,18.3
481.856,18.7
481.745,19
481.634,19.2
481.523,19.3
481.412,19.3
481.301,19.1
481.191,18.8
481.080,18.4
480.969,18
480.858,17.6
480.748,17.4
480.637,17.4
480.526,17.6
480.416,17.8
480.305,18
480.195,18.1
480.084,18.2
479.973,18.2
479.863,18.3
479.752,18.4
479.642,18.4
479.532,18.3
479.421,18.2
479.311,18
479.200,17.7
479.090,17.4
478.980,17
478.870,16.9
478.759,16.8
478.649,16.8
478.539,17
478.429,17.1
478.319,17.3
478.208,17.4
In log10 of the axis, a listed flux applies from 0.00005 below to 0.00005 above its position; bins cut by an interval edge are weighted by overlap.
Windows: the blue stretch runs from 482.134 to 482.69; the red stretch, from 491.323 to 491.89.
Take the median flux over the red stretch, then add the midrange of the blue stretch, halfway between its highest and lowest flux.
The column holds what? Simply 35.2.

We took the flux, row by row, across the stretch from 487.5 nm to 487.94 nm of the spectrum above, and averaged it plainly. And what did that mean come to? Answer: 18.00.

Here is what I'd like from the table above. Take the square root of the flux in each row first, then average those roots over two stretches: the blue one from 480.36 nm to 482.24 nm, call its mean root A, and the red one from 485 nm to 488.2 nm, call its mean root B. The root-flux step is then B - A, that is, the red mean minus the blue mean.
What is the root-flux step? -0.17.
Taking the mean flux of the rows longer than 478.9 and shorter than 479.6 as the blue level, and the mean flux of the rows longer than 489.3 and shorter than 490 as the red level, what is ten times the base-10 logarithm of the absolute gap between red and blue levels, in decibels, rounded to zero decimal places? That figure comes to -5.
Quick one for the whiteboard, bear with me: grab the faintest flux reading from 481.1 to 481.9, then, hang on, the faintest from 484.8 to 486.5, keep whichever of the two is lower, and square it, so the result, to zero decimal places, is 225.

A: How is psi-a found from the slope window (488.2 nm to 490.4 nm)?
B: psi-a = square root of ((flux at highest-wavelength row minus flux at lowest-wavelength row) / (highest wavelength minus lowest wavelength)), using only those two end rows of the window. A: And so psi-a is 0.57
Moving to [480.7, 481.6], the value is 1.57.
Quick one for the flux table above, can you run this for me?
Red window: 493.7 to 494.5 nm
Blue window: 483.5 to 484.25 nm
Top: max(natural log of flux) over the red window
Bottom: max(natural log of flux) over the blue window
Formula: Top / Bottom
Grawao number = 1.00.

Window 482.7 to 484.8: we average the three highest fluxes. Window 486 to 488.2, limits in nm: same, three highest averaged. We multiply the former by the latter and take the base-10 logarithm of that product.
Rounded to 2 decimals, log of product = 2.53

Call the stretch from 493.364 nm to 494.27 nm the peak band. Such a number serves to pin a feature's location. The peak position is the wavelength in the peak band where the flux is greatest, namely 493.421 nm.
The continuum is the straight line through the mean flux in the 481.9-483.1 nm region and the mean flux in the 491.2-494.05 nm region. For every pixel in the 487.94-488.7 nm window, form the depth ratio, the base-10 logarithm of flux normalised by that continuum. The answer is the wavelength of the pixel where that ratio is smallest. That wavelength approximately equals 488.447 nm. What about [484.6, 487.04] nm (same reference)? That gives 486.091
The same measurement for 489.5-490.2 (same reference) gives 489.685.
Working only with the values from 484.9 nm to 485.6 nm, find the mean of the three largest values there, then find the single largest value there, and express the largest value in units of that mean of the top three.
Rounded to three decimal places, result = 1.004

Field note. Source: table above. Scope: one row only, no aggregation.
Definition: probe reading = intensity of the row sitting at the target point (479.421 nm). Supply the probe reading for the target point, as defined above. 18.2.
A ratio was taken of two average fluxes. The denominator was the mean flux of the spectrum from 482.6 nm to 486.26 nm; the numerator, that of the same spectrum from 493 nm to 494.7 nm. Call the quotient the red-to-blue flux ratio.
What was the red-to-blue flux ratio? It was 1.05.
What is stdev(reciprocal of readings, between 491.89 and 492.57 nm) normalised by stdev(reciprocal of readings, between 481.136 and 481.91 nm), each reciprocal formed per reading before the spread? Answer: 3.8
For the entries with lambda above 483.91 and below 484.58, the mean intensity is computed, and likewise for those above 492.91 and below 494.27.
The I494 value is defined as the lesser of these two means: 18.1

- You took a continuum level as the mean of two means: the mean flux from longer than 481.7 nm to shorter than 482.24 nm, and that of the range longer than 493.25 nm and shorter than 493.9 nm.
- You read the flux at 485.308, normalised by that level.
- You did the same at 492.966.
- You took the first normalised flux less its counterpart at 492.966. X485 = -0.08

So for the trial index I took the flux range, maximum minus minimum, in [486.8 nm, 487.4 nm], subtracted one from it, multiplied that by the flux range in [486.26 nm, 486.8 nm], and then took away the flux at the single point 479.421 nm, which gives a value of -19.9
